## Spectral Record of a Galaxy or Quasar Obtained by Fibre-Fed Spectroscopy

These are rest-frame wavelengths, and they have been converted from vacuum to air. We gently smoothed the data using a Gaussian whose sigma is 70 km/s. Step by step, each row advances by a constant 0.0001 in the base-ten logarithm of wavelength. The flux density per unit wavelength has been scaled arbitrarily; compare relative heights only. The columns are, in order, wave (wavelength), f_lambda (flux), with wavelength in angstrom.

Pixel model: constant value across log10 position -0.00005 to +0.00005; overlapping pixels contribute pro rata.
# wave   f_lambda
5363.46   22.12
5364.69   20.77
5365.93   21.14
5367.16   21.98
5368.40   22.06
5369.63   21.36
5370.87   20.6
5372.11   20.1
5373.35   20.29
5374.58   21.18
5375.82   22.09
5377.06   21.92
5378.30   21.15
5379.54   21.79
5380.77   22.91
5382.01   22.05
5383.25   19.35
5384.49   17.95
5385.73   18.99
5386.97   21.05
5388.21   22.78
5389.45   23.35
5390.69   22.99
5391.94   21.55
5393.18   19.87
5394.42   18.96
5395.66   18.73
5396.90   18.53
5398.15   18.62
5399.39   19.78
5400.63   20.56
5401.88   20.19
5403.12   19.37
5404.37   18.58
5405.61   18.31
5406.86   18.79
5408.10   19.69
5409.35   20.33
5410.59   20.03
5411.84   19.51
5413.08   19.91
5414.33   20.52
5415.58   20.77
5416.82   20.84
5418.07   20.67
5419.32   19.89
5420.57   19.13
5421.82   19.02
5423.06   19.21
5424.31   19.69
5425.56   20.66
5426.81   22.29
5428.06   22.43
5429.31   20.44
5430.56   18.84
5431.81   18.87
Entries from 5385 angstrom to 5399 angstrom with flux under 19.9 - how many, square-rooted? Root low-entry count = 2.4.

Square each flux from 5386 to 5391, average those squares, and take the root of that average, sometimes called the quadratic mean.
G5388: 22.6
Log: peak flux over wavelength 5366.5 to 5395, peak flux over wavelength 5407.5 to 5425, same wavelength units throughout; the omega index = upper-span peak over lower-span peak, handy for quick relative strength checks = 0.893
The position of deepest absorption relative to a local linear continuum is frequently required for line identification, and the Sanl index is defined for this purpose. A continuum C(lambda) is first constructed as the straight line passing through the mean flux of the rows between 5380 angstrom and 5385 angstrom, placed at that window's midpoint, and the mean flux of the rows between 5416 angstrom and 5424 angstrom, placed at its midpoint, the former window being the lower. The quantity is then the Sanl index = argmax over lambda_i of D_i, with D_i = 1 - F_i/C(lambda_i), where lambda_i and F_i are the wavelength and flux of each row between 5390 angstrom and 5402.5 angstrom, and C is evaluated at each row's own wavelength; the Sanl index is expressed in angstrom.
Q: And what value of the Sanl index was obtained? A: 5396.90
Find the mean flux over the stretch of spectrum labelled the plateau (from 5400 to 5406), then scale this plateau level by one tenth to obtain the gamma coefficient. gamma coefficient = 1.94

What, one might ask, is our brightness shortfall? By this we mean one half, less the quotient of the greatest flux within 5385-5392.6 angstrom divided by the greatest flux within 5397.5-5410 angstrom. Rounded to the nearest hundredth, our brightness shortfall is -0.64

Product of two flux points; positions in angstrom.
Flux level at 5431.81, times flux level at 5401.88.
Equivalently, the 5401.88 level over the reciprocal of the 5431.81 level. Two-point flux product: 381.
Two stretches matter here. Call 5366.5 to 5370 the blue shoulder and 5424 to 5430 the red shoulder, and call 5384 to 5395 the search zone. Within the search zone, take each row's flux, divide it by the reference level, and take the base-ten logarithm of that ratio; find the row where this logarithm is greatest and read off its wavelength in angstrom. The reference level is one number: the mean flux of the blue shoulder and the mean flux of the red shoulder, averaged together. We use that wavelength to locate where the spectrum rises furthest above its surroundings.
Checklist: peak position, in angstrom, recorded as 5389.45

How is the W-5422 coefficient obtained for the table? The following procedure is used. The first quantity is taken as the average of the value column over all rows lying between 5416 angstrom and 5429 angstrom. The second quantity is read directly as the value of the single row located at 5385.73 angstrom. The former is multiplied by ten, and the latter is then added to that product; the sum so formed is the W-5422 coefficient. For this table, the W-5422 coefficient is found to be 223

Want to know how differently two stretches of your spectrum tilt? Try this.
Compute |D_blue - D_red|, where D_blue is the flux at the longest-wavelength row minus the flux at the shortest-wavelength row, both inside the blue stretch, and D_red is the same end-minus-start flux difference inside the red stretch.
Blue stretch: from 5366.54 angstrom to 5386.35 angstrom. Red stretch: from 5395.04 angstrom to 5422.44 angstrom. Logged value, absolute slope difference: 3.3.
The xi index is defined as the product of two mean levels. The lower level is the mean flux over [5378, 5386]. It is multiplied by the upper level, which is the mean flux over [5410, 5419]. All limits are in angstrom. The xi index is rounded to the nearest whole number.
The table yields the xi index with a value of 419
